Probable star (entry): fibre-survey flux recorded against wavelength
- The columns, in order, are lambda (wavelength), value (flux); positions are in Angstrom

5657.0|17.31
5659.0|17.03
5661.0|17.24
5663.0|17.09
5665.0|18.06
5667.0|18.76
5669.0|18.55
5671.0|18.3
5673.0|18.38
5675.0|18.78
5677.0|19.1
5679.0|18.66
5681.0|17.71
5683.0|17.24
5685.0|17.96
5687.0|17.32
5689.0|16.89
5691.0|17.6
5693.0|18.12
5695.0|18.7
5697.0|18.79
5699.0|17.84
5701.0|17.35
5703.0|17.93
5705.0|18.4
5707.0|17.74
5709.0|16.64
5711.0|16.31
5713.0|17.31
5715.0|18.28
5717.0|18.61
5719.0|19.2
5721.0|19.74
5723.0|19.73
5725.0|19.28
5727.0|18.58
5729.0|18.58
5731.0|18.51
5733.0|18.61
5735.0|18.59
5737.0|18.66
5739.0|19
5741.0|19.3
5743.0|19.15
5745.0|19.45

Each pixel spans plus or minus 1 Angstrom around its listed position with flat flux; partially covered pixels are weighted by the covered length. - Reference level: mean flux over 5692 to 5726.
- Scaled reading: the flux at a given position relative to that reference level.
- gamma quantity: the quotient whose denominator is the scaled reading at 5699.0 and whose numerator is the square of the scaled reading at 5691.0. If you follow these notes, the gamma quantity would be 0.95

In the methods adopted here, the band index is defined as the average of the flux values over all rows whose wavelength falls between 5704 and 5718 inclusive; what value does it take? 17.6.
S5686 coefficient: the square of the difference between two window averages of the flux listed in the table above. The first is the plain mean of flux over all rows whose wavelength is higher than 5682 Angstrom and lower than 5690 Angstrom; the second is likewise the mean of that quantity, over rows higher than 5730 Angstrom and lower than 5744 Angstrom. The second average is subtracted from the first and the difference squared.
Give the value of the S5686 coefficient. 2.2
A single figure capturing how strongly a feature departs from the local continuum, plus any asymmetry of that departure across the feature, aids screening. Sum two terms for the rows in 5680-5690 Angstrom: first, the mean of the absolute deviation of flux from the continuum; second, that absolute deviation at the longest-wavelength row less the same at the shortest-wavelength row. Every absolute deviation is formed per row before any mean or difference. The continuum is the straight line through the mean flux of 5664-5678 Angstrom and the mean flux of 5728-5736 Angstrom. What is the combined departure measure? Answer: 2.0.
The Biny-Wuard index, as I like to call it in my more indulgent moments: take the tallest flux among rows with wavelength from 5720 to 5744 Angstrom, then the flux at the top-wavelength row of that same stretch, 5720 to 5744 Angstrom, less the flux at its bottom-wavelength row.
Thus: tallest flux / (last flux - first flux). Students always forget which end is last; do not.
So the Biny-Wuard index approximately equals -33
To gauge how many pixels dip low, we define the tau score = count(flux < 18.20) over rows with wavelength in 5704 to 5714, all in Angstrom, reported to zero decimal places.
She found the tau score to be 4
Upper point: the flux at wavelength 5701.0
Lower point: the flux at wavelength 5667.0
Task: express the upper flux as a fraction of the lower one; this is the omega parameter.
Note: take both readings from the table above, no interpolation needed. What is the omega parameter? 0.92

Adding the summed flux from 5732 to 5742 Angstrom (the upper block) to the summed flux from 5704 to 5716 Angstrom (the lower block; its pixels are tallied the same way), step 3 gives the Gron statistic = 199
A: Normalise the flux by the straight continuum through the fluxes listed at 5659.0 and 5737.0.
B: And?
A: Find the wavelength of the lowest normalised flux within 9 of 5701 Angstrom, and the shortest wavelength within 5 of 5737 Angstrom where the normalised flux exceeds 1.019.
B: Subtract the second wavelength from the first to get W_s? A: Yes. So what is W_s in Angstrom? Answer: -32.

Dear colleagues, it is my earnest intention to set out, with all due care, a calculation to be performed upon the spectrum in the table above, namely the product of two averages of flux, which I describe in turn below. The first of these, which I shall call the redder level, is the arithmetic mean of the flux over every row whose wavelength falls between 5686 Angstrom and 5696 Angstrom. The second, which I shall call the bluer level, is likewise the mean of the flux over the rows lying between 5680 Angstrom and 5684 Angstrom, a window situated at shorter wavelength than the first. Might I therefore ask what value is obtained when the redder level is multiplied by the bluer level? 310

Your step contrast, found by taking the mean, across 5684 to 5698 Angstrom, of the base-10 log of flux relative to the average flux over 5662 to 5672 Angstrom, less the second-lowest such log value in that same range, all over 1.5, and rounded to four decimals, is 0.0095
